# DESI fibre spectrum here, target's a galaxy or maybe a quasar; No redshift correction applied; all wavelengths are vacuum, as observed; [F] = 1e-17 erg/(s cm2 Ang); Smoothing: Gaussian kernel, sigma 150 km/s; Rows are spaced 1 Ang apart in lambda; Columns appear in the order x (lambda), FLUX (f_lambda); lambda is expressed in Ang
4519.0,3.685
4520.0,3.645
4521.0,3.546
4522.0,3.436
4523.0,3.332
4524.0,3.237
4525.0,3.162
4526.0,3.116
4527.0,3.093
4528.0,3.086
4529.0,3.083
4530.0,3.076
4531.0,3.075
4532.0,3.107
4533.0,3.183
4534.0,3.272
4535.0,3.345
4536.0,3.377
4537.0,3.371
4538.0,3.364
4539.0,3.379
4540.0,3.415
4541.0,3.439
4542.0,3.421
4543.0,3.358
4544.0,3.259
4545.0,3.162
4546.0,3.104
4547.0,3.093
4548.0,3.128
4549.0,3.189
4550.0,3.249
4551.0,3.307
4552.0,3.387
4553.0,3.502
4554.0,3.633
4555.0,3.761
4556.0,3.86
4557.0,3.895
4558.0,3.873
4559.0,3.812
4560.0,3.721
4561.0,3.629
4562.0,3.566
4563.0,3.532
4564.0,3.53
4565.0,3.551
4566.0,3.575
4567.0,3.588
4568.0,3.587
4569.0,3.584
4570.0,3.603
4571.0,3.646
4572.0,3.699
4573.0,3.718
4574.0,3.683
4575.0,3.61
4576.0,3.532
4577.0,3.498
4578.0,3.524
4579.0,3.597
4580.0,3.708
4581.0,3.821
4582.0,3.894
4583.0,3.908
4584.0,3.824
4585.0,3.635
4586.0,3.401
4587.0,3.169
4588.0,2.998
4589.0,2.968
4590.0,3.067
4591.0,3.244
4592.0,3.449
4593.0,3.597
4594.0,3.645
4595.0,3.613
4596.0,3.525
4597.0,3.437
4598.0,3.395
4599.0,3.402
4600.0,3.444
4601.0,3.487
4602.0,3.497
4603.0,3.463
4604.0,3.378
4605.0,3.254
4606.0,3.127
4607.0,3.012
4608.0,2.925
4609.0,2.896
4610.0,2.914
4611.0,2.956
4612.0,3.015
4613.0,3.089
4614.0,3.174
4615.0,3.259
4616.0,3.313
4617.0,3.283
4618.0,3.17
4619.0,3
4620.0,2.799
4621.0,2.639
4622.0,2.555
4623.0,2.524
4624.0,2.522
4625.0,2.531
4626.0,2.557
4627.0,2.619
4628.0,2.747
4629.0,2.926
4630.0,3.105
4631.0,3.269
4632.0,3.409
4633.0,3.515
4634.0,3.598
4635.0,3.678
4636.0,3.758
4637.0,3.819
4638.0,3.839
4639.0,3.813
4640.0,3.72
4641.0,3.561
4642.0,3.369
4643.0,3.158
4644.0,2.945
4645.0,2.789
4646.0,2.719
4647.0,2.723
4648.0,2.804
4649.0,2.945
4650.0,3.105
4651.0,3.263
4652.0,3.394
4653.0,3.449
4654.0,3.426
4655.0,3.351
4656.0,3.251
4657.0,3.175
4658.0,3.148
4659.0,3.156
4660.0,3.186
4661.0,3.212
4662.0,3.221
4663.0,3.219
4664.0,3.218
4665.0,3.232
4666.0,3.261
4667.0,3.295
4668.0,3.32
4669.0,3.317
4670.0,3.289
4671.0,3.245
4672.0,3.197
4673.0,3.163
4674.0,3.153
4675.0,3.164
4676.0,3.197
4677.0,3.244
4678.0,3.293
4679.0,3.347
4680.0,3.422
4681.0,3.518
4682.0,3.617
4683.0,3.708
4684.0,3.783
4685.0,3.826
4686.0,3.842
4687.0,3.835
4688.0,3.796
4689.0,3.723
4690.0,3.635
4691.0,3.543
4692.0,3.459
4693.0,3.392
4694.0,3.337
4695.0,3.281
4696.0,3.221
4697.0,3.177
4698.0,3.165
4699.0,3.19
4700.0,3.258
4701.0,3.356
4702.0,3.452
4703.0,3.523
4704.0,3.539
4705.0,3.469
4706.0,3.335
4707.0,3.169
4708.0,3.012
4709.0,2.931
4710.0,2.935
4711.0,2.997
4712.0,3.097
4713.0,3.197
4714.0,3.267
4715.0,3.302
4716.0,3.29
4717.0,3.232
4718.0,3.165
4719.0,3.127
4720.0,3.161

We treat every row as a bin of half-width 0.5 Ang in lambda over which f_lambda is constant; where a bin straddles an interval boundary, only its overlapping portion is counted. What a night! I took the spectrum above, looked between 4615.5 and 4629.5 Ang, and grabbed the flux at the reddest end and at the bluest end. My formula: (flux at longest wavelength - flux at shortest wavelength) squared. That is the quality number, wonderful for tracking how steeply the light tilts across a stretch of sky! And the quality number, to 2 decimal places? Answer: 0.15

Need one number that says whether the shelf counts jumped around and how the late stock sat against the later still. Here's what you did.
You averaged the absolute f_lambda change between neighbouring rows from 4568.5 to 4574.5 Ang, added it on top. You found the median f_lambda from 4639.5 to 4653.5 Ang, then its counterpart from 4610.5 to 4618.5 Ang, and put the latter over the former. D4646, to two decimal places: 1.05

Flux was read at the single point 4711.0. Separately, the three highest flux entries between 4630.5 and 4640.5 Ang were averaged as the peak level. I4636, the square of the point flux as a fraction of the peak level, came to 0.61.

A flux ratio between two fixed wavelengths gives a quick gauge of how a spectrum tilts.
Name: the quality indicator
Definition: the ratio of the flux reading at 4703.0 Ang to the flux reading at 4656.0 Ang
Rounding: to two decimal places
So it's 1.08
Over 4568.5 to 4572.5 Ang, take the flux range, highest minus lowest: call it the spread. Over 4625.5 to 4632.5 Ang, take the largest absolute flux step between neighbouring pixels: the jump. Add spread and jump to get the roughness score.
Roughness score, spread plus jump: 0.29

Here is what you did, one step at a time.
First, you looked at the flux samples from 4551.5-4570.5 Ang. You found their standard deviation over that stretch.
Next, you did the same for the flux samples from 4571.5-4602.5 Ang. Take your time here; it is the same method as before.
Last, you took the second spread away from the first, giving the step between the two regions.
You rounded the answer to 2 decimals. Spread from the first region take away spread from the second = -0.10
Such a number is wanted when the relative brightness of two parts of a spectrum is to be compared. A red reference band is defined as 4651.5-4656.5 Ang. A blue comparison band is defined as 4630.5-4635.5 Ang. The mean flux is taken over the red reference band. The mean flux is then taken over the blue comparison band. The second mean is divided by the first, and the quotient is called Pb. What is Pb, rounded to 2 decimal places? 1.04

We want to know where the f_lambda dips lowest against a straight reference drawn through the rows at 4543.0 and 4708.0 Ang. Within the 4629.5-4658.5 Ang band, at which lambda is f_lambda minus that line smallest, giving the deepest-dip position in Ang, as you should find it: 4646.0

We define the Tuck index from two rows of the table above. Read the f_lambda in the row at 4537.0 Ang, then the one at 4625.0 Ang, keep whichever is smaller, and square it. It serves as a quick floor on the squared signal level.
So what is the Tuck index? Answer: 6.4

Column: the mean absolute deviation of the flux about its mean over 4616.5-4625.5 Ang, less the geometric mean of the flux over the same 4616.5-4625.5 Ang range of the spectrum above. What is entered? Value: -2.5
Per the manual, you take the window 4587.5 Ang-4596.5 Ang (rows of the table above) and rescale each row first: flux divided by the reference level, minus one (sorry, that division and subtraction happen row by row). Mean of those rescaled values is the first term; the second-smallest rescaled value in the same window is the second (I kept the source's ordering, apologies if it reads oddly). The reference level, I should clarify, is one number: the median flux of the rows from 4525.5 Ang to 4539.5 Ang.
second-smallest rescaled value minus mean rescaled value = -0.11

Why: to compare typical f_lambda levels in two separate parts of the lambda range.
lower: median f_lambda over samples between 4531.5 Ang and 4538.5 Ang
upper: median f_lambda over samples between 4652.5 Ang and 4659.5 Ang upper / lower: 0.972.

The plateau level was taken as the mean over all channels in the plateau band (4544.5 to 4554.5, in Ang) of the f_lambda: 3.28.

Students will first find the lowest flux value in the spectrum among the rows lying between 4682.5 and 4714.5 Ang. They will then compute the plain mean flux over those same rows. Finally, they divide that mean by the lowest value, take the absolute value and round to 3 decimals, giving 1.156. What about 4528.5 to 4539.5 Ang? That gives 1.053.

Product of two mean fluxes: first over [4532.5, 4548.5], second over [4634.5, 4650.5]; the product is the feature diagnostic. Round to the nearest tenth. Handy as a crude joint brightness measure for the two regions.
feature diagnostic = 10.9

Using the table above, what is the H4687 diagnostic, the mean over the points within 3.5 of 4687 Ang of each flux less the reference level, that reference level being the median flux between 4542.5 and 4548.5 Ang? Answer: 0.63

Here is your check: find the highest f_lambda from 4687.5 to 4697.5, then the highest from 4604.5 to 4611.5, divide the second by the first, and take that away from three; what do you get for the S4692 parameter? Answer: 2.14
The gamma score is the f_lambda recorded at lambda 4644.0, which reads 2.945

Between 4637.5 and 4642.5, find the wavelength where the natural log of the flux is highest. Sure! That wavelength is 4638.0 Ang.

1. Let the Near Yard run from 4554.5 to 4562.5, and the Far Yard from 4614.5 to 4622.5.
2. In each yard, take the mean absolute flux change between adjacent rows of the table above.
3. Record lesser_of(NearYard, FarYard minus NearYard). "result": 0.05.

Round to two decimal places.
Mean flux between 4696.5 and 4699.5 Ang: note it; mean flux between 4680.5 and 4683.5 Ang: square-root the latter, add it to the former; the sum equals 5.08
